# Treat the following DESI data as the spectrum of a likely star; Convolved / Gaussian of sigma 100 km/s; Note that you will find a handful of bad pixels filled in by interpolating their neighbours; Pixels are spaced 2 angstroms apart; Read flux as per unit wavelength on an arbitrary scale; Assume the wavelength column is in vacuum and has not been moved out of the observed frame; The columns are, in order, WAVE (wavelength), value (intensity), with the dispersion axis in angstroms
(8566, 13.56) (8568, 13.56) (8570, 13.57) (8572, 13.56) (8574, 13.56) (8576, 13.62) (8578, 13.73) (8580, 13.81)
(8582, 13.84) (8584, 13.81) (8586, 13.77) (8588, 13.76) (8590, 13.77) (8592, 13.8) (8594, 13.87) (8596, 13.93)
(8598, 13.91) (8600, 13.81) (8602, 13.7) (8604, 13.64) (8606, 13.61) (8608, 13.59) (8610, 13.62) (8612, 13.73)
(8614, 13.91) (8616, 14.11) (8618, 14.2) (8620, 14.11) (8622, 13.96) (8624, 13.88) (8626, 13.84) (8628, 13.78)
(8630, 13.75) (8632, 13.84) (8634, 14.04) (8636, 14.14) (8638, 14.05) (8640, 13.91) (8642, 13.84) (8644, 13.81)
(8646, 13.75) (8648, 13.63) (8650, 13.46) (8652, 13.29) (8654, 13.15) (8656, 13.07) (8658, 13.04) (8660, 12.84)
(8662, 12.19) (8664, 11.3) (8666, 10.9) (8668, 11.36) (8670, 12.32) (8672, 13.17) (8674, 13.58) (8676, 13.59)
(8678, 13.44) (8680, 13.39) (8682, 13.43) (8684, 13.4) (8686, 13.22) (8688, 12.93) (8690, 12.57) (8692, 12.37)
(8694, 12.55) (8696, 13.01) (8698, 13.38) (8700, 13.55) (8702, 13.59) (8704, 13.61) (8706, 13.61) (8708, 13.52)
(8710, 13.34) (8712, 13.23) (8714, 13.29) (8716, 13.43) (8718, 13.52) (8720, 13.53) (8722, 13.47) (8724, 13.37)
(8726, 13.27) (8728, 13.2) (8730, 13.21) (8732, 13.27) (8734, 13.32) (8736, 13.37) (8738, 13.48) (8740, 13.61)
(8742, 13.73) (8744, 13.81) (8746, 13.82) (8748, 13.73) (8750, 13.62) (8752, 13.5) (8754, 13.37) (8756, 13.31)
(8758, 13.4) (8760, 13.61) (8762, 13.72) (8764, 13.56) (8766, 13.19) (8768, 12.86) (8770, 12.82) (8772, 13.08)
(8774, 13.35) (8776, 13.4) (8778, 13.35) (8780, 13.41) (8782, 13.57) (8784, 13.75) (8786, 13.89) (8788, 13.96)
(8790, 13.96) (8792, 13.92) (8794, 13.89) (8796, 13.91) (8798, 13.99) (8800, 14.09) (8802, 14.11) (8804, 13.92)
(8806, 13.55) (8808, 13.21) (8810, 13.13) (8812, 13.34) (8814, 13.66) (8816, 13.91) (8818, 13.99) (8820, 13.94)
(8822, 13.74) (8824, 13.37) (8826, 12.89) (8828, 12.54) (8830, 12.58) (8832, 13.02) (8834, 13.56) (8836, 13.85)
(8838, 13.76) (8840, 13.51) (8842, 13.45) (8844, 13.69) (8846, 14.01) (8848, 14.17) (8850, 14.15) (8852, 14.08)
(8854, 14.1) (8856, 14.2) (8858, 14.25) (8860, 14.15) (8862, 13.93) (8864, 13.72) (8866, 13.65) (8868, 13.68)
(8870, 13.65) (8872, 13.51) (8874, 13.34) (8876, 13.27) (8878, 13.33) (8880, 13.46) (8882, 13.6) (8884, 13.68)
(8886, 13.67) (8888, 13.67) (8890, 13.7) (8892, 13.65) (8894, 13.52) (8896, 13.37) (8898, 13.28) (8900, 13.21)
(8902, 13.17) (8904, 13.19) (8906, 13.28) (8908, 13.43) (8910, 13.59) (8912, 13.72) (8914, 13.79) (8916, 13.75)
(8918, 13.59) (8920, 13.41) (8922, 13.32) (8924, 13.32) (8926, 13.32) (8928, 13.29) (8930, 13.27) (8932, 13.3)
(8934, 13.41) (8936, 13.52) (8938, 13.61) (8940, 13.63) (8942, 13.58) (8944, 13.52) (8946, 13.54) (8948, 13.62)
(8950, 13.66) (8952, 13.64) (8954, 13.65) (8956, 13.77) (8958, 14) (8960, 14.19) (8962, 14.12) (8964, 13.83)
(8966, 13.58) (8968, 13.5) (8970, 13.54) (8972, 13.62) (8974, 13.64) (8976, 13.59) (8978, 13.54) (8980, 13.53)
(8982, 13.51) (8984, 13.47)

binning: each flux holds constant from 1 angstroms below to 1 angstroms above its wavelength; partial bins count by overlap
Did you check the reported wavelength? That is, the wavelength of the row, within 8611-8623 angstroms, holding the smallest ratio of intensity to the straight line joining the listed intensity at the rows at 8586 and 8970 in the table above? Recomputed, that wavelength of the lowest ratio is 8612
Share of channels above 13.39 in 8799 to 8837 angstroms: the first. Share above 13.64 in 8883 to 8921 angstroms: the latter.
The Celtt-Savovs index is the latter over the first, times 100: 73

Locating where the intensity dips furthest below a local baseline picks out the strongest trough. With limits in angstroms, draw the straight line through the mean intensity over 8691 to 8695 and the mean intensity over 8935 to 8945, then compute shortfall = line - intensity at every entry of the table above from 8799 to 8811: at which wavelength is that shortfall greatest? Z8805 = 8810 angstroms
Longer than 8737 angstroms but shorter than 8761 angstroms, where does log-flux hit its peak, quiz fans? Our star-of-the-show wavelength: 8746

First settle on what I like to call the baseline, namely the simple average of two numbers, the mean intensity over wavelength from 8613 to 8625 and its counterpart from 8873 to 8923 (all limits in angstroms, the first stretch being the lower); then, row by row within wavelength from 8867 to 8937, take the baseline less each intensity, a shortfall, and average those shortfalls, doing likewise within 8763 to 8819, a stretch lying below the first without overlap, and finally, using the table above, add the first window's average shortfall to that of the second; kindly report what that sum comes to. 0.4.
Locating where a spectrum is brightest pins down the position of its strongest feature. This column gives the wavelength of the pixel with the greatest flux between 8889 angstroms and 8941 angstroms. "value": 8914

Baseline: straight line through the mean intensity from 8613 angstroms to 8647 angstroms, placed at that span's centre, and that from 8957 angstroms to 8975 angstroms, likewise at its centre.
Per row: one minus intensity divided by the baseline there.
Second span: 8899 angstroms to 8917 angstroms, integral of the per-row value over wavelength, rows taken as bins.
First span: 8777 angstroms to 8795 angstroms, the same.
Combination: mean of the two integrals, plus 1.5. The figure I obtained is 1.80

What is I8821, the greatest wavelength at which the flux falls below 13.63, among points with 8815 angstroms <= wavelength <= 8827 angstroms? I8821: 8826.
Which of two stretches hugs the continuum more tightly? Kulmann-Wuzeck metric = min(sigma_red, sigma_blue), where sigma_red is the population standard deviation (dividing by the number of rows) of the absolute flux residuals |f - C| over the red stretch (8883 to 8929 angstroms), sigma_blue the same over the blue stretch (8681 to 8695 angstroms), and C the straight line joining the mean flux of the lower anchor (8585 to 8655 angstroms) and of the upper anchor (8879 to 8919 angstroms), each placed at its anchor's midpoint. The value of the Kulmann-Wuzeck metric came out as 0.08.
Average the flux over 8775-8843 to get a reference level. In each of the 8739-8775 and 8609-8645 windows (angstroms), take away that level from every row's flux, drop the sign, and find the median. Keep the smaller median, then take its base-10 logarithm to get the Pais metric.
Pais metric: -0.69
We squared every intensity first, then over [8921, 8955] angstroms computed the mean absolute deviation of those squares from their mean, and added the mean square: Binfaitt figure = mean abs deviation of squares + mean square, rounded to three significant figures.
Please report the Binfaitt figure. 185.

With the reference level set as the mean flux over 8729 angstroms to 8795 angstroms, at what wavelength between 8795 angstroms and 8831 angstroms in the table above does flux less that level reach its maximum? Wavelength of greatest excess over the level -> 8802 angstroms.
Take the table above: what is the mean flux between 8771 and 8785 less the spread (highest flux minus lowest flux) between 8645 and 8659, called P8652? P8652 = 12.7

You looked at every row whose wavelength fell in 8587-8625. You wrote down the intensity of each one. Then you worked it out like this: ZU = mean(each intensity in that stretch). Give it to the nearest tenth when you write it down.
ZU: 13.8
